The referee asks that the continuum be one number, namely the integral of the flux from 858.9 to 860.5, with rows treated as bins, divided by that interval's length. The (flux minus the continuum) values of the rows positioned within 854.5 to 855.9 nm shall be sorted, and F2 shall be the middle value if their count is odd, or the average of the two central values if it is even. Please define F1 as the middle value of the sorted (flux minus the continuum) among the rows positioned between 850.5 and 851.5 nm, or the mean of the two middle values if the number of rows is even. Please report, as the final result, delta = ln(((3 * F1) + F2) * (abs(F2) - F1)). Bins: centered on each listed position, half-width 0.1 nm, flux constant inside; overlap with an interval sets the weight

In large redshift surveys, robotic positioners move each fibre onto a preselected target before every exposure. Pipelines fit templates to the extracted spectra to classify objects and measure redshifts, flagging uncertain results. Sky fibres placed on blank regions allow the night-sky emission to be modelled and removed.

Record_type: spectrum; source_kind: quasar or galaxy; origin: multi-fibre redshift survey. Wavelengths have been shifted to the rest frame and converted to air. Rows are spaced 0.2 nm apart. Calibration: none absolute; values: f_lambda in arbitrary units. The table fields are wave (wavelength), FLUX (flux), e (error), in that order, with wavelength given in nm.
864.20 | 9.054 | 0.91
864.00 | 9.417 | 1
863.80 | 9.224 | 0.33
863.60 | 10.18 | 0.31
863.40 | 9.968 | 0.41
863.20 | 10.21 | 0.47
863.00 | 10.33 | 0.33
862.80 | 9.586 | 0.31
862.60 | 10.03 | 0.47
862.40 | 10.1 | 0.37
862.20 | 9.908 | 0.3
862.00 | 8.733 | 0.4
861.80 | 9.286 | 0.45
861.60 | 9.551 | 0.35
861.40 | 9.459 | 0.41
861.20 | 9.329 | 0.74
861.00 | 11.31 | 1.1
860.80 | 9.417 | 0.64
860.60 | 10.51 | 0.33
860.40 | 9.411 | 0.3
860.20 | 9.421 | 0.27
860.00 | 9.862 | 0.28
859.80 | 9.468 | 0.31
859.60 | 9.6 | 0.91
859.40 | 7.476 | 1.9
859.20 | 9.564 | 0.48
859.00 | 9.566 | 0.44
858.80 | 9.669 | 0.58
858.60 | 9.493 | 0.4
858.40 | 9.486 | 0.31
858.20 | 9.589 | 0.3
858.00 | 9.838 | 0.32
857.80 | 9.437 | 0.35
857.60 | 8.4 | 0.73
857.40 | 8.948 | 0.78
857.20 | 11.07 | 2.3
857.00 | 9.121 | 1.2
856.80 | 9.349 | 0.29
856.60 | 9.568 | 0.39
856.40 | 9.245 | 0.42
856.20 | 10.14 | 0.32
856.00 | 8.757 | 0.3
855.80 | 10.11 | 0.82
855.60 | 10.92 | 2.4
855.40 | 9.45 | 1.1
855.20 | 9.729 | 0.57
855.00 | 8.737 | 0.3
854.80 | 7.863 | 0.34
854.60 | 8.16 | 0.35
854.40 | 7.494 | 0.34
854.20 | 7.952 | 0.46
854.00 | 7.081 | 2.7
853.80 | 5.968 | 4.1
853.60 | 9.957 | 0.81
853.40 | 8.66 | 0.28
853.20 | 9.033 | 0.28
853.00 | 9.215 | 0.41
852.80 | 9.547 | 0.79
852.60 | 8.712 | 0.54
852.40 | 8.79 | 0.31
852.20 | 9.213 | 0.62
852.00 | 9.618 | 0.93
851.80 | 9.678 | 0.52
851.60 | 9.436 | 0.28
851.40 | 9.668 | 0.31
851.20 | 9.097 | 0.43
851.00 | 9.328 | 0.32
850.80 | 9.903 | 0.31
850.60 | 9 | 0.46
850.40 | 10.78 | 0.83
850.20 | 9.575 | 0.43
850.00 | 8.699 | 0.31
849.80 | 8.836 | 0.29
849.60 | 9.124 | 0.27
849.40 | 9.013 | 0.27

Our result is -3.49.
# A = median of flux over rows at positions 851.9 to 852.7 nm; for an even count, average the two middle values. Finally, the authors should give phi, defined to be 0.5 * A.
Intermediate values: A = 9.0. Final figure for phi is 4.5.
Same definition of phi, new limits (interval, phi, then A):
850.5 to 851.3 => 4.6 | 9.2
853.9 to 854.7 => 3.9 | 7.7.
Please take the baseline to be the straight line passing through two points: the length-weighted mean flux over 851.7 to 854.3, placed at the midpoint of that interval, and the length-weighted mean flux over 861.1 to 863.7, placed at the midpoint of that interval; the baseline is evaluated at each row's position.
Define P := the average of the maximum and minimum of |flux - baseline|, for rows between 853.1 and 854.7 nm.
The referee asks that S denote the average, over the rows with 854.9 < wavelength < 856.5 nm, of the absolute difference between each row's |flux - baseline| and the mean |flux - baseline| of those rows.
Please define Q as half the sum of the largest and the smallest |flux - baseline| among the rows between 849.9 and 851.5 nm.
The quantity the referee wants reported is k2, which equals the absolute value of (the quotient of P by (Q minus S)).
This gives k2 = 1.7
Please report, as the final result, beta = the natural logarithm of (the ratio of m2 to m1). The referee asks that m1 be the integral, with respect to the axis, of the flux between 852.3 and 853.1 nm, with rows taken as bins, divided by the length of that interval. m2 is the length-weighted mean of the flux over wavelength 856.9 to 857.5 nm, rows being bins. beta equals 0.07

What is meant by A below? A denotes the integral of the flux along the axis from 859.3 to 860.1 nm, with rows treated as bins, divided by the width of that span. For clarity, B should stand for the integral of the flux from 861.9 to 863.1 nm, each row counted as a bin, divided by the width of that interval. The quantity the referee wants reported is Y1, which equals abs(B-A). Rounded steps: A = 9.1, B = 9.8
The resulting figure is 0.7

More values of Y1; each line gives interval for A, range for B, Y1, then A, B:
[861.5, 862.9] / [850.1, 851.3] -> 0.0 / 9.6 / 9.6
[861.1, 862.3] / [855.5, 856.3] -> 0.6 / 9.4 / 10.0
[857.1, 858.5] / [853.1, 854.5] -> 1.5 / 9.5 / 8.0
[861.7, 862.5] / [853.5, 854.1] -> 1.8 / 9.5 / 7.7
